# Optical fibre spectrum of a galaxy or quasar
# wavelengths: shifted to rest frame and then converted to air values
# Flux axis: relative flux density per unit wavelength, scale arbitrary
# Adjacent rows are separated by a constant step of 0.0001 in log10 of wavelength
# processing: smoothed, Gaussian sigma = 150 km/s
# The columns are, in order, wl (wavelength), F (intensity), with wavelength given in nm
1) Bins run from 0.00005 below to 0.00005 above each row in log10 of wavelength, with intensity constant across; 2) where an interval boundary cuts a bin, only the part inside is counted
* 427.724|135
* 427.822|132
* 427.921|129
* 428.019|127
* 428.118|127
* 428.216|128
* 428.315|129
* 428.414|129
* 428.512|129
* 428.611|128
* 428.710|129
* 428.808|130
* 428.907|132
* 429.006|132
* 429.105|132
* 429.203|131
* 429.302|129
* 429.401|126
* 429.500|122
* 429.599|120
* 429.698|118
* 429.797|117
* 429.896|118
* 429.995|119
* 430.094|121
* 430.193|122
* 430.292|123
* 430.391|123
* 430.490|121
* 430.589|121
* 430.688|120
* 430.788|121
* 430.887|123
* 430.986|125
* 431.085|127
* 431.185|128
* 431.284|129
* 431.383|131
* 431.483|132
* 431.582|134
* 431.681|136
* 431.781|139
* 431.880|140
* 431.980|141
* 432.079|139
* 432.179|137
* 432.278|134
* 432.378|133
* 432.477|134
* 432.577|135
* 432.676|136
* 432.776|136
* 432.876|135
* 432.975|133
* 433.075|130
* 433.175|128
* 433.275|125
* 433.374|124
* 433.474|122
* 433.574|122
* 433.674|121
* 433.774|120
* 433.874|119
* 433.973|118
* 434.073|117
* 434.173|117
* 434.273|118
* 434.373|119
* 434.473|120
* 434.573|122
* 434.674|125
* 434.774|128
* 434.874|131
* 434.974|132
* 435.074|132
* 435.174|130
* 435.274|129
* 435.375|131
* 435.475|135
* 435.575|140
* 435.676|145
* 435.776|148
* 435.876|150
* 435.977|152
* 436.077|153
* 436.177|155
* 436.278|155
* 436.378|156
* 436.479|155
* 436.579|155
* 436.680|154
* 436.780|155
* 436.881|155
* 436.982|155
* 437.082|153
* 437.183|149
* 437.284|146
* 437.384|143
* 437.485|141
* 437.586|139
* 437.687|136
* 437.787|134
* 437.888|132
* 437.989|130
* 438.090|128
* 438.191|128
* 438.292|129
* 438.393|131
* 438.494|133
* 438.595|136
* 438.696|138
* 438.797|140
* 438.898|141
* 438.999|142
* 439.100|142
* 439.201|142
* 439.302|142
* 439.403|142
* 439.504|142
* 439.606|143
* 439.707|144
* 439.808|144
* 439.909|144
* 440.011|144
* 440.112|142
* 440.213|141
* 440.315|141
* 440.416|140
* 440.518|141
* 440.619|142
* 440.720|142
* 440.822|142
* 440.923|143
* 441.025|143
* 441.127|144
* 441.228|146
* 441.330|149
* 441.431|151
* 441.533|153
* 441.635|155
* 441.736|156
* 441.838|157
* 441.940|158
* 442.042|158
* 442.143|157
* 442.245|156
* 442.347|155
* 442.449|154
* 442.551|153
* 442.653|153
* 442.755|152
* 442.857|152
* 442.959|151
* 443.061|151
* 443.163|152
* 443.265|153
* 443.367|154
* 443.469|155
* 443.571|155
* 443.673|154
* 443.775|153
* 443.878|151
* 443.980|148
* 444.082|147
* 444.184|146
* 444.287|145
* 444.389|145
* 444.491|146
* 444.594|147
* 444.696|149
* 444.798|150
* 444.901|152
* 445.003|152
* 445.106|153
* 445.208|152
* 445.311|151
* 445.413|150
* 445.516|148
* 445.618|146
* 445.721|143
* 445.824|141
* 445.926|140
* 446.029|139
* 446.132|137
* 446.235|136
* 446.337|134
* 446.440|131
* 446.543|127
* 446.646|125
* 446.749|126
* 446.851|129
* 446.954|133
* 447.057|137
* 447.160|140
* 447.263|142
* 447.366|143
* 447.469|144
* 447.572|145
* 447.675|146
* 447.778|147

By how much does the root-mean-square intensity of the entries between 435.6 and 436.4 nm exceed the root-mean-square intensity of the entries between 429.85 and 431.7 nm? 27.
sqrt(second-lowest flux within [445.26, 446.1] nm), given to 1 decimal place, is 11.8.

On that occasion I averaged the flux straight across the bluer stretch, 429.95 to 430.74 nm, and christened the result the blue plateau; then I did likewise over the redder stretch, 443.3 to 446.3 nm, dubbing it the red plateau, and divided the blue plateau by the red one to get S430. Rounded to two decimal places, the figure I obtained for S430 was 0.82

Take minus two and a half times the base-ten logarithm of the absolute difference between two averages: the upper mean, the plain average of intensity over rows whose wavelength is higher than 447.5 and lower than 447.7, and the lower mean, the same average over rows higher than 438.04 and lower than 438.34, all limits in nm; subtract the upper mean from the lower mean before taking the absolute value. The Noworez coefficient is -3.1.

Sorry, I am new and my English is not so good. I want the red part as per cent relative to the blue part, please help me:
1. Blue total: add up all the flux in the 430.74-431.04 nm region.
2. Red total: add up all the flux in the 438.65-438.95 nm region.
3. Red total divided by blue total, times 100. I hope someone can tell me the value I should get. 114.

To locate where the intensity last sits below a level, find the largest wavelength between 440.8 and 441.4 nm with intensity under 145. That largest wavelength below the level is 441.127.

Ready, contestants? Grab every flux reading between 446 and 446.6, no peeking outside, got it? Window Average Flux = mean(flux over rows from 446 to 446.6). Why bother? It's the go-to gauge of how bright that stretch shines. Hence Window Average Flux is 134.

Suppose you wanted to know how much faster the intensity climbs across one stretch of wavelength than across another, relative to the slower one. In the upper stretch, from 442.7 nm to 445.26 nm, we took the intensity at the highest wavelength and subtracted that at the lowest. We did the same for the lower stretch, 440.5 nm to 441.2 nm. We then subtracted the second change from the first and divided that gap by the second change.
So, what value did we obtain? -1.0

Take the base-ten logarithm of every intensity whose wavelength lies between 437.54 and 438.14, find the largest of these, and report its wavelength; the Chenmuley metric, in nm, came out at 437.586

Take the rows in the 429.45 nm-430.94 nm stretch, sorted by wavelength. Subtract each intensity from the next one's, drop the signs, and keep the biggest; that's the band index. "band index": 2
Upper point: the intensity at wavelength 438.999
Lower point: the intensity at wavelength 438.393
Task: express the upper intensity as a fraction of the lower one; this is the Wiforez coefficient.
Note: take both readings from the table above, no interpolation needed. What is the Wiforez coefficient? 1.08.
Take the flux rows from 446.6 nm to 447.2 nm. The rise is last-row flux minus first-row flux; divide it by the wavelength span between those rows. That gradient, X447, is 29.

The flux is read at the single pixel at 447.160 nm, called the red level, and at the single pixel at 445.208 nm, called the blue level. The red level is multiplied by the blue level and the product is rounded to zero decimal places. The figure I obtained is 21280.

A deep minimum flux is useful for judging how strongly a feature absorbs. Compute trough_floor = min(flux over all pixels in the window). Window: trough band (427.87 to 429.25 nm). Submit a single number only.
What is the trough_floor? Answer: 127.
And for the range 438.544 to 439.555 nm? 136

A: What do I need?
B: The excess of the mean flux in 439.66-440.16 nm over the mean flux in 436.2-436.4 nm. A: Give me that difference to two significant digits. -12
